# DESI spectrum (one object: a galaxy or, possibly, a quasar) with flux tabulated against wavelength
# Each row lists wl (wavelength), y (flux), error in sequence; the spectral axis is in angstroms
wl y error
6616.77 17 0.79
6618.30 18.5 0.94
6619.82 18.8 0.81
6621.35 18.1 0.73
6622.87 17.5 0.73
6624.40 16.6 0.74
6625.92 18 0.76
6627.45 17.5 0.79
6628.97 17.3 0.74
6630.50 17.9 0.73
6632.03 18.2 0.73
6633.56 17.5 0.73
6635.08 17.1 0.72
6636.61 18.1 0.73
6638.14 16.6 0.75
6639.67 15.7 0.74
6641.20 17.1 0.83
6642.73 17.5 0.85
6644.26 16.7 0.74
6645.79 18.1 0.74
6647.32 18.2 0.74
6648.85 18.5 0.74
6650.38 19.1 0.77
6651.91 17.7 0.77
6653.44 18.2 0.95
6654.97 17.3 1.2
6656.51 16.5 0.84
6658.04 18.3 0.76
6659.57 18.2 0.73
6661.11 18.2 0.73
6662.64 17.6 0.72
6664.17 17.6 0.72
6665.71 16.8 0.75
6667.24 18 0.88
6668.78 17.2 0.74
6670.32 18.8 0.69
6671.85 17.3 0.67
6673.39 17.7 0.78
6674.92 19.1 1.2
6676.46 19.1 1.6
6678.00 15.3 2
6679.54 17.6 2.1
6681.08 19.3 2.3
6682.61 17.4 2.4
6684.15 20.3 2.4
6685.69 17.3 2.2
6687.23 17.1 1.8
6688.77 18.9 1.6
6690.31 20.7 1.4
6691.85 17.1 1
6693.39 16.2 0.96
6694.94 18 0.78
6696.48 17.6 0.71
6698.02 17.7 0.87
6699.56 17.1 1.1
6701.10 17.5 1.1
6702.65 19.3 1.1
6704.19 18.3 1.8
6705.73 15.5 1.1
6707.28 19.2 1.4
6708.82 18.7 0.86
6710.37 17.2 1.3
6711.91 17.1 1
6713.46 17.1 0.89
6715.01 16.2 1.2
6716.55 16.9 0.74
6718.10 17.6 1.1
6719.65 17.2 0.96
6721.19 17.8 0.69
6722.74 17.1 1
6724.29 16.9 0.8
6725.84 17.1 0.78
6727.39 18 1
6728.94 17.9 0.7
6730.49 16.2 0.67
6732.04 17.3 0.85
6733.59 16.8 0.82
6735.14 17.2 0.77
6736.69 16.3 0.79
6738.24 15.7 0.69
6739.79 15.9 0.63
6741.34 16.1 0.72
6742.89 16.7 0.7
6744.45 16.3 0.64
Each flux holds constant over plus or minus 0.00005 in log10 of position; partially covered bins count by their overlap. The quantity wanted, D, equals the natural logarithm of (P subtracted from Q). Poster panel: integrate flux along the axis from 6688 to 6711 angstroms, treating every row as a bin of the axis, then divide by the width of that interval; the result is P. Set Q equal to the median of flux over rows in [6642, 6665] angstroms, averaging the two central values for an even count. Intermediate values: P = 17.9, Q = 18.1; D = -1.8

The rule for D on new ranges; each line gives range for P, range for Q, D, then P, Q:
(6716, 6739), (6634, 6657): -0.8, 17.1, 17.5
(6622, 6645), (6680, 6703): -1.2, 17.3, 17.6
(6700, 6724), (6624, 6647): -5.0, 17.5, 17.5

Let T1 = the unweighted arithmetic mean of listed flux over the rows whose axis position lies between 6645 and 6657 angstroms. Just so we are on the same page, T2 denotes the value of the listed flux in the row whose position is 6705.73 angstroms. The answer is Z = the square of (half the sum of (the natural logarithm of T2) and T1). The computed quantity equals 107.0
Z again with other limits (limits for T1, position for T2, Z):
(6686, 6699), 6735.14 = 107.7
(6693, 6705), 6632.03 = 106.2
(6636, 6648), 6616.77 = 100.8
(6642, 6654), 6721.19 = 109.0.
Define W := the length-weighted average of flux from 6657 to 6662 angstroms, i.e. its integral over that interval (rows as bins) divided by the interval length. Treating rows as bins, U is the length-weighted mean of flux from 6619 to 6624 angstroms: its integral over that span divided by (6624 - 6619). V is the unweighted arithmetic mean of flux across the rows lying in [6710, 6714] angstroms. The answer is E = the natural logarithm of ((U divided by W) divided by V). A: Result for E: -2.85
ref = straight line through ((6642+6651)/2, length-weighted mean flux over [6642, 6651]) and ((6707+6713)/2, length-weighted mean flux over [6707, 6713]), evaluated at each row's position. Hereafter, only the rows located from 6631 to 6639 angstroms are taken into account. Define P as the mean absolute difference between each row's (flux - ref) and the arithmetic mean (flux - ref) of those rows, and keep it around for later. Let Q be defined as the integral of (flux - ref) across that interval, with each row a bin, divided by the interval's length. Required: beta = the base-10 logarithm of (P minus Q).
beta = 0.02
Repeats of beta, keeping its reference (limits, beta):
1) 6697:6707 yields 0.06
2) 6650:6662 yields -0.17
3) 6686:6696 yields 0.07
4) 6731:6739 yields 0.24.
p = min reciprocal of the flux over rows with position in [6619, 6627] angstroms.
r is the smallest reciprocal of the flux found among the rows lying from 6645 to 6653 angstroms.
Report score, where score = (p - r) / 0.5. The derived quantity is 0.0017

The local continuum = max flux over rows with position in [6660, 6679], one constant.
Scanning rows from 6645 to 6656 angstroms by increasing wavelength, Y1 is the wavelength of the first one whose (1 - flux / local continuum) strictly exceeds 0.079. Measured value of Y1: 6654.97 angstroms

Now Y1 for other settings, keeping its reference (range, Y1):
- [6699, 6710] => 6699.56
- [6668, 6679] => 6668.78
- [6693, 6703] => 6693.39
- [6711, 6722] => 6711.91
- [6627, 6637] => 6627.45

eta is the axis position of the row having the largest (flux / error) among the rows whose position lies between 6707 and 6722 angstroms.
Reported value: 6721.19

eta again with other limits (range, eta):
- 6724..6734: 6728.94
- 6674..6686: 6674.92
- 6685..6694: 6691.85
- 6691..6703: 6696.48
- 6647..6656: 6648.85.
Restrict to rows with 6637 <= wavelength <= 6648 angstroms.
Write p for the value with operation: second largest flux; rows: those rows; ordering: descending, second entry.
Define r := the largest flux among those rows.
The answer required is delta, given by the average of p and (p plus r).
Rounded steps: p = 18.1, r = 18.2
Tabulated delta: 27.2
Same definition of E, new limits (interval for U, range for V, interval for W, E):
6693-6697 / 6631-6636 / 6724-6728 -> -2.87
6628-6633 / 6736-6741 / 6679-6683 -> -2.80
